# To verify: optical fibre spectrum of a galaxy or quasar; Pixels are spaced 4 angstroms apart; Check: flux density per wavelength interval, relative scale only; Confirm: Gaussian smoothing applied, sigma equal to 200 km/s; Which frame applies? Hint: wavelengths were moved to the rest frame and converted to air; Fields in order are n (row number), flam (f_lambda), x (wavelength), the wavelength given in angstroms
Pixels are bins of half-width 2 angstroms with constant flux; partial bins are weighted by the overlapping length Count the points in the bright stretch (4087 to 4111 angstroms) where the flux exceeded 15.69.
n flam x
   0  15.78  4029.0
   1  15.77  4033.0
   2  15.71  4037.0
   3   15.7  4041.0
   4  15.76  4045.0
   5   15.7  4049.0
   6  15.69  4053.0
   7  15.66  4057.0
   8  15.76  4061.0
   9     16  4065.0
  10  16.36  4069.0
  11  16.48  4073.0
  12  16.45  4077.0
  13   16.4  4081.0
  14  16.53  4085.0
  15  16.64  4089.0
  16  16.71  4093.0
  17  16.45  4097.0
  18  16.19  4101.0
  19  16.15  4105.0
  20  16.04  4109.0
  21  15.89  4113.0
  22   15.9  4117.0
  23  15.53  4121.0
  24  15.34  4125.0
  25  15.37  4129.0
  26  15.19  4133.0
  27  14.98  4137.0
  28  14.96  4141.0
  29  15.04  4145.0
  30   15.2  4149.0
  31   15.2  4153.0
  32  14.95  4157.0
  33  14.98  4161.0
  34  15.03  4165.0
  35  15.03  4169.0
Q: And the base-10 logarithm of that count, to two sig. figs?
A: 0.78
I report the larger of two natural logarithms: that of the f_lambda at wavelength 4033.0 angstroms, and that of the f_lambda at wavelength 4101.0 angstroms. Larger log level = 2.78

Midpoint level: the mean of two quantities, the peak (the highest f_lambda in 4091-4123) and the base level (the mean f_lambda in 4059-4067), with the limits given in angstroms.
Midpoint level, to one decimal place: 16.3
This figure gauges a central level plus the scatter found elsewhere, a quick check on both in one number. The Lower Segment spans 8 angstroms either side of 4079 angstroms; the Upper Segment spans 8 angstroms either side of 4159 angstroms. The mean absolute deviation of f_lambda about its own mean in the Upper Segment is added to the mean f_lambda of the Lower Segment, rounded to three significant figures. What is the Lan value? 16.5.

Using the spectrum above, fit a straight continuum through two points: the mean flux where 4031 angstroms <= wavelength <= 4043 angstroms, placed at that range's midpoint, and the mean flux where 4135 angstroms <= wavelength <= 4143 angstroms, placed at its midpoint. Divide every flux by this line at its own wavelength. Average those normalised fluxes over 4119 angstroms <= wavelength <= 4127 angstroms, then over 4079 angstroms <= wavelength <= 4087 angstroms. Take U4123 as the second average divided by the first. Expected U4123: 1.05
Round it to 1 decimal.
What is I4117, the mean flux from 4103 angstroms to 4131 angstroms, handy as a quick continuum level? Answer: 15.7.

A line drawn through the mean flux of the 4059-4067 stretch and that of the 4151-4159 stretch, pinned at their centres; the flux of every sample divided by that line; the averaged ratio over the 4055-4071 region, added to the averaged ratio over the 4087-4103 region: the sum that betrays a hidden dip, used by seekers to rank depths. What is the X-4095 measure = 2.06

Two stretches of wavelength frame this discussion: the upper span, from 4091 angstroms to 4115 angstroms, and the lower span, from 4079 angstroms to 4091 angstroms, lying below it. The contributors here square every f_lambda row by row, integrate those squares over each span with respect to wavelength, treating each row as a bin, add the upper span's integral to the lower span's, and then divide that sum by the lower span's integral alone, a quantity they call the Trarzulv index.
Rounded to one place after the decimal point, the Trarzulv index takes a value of 2.9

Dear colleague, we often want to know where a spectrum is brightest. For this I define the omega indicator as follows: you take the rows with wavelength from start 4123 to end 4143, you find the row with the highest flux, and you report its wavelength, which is 4129.0 angstroms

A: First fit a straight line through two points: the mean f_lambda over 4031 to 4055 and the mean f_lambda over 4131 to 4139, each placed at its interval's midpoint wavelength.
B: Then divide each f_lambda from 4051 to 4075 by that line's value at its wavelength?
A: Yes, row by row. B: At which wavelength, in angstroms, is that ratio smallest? 4057.0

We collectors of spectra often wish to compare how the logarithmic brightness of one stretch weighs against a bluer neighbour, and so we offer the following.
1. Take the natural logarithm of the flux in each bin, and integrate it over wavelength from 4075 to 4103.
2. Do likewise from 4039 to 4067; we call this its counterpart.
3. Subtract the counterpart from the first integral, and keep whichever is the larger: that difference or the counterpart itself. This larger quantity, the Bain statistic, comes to 77.2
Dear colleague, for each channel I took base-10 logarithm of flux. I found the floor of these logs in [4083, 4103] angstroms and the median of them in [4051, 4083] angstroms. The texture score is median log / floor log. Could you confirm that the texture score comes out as 1.000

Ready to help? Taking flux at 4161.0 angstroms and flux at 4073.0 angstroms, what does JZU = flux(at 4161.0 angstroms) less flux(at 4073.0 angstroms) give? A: -1.50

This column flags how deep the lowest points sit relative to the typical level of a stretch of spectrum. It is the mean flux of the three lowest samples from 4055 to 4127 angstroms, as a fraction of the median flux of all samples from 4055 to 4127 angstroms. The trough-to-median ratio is 0.959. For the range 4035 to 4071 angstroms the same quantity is 0.998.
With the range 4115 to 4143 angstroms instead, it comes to 0.981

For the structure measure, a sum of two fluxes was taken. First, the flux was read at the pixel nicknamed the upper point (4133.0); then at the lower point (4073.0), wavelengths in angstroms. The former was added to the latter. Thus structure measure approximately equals 31.7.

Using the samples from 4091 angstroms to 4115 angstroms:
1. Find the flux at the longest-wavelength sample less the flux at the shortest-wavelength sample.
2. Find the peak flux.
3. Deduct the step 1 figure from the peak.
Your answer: 17.5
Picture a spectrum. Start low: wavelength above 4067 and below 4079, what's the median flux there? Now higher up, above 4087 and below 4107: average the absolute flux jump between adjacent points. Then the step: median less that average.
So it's 16.3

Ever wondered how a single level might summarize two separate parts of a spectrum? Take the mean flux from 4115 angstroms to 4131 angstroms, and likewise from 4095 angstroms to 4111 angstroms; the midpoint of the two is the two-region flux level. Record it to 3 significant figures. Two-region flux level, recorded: 15.9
